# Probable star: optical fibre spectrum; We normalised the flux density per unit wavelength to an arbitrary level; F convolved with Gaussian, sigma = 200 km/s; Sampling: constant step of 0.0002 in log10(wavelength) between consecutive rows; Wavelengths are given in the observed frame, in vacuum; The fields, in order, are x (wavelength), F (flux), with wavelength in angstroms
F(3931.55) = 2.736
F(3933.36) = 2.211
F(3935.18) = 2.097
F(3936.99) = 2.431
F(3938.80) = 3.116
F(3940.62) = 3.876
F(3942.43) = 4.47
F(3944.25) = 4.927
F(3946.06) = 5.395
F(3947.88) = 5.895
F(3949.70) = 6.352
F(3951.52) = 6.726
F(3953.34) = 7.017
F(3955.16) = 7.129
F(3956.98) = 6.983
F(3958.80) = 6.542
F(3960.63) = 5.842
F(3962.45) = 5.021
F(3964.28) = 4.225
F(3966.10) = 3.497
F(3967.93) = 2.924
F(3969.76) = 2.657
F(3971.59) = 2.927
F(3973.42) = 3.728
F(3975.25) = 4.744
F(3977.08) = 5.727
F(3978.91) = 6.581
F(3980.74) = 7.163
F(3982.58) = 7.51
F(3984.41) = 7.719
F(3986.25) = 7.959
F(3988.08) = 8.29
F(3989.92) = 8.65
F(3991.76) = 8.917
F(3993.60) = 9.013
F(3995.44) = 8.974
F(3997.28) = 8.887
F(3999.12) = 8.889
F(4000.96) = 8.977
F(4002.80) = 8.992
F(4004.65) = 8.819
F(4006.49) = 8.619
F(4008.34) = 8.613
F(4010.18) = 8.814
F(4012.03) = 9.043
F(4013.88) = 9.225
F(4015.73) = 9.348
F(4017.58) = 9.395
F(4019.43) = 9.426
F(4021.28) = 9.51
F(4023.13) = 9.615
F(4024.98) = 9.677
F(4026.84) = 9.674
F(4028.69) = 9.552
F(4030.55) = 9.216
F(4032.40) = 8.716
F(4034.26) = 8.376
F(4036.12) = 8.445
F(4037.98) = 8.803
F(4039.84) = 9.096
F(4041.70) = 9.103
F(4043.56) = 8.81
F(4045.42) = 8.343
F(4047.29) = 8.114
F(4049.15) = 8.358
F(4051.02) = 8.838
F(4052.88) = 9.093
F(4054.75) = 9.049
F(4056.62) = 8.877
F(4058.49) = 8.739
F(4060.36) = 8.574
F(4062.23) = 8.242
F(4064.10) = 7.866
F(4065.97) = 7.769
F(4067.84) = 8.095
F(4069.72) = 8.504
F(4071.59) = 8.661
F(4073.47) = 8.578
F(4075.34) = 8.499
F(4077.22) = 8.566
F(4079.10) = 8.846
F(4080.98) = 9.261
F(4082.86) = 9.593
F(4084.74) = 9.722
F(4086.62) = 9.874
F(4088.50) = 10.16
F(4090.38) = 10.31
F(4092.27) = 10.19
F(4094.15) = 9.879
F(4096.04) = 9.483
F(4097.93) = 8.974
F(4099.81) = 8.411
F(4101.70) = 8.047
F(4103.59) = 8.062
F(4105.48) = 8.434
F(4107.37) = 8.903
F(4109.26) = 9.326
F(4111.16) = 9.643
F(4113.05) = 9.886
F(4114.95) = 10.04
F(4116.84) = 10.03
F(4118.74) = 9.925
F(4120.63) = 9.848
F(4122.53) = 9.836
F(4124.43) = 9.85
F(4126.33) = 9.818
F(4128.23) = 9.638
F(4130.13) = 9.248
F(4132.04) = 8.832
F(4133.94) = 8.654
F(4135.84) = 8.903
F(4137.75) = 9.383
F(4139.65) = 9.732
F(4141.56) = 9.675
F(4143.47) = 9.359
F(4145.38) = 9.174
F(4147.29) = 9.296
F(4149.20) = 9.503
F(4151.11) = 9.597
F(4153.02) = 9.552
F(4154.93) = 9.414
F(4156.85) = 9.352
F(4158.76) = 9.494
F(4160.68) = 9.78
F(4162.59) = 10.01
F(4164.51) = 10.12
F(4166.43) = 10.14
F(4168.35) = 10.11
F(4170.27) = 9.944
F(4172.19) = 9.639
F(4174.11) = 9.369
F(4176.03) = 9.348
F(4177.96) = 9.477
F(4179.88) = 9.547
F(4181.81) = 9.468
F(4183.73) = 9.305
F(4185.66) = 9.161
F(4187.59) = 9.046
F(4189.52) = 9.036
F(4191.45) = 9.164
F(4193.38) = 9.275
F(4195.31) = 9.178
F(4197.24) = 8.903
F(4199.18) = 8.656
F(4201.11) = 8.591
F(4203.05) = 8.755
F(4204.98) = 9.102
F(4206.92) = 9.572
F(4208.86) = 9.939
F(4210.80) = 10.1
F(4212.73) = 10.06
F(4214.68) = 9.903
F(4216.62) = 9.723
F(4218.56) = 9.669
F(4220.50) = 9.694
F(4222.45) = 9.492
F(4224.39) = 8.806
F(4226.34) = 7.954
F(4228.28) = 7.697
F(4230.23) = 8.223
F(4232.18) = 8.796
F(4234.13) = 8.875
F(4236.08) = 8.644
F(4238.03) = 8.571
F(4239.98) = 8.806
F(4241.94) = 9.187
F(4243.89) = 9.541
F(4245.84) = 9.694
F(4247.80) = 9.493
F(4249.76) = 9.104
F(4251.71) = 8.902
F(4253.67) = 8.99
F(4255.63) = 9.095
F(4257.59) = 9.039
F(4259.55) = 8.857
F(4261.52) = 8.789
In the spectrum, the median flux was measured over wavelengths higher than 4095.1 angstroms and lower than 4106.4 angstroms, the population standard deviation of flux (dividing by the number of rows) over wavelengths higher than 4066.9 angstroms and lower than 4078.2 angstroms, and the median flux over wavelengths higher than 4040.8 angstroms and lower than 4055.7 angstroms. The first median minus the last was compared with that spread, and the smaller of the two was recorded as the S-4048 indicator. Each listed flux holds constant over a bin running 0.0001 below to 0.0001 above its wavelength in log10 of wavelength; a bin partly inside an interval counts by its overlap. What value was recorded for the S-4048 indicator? -0.40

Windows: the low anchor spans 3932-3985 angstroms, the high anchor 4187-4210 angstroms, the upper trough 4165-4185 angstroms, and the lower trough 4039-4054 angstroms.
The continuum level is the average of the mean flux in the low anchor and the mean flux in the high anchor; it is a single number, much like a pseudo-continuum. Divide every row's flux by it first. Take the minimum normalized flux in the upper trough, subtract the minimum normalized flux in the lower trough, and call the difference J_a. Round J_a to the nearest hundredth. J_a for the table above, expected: 0.17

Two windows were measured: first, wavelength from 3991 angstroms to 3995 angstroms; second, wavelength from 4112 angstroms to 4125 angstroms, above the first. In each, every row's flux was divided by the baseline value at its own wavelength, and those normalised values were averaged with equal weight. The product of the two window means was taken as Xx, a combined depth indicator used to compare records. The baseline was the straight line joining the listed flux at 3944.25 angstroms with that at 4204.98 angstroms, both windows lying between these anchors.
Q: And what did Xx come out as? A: 2.02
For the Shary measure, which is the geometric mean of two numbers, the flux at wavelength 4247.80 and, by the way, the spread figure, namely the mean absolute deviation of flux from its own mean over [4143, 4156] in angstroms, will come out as 1.06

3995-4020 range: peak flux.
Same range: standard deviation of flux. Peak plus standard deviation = 9.7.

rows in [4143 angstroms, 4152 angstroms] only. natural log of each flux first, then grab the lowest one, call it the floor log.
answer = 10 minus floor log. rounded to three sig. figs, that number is 7.78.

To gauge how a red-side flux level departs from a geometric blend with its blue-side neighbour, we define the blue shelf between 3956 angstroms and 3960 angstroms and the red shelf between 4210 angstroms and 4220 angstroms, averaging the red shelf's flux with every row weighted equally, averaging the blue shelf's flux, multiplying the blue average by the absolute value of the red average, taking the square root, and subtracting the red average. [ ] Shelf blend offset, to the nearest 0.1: -1.7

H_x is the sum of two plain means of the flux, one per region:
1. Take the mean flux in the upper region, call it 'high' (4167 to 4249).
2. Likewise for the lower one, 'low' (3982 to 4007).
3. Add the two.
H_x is 18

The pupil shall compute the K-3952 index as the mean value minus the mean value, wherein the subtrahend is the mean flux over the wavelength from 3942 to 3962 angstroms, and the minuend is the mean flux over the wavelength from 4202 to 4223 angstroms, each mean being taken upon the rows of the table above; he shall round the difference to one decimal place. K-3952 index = 3.5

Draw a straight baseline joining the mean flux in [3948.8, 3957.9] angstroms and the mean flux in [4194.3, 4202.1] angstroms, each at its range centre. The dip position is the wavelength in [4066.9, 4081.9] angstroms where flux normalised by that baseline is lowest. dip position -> 4067.84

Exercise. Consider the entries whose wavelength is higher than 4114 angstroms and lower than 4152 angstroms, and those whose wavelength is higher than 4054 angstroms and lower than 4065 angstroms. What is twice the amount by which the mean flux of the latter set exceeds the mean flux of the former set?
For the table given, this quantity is -1.9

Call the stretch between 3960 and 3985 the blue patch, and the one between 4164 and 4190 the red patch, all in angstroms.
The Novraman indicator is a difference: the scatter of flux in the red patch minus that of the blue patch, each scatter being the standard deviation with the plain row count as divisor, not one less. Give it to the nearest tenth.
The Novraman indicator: -1.3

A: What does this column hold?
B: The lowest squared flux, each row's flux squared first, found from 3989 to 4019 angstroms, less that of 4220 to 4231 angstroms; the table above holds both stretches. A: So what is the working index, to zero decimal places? 15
